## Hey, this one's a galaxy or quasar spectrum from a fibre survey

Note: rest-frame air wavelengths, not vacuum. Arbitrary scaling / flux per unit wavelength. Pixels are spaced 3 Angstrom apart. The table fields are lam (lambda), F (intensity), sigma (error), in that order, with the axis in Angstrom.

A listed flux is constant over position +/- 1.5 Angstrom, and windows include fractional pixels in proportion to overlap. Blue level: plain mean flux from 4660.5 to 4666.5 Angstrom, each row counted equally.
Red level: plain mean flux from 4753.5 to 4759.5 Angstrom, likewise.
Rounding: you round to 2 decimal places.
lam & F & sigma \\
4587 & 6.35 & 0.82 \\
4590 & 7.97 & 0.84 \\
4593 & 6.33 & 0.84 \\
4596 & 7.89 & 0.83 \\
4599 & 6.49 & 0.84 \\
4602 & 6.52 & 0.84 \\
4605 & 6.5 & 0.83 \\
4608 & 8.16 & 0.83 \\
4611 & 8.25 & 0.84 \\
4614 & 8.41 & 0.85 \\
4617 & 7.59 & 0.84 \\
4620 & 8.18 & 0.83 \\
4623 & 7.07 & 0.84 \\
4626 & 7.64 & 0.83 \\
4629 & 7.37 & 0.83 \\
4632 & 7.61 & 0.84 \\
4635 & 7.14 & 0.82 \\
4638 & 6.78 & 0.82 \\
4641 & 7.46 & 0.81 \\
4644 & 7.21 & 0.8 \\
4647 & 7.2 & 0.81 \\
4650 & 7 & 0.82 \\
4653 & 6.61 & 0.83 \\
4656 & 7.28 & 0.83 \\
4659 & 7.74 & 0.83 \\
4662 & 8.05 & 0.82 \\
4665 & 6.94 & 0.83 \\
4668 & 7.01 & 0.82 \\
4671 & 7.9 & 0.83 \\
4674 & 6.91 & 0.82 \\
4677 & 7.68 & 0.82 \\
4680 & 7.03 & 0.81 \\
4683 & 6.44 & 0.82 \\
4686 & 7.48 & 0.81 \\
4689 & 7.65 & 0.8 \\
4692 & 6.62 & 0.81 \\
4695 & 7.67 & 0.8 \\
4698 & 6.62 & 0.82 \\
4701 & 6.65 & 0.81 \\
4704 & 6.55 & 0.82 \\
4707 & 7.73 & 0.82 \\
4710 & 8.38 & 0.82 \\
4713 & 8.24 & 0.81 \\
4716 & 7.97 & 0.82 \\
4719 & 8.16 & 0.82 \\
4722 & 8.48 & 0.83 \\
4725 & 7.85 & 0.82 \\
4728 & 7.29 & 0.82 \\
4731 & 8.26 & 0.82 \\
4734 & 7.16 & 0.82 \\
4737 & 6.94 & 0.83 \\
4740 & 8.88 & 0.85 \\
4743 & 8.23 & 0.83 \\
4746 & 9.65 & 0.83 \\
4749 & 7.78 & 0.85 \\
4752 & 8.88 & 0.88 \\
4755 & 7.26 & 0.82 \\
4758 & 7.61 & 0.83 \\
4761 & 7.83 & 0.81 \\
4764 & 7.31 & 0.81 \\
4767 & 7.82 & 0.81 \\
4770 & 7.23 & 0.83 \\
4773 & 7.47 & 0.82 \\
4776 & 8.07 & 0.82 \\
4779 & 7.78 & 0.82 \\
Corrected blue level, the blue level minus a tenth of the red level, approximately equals 6.75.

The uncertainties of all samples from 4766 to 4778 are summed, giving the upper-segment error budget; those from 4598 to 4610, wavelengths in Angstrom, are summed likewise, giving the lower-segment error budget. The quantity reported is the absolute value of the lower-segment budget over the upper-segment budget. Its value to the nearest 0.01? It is 1.02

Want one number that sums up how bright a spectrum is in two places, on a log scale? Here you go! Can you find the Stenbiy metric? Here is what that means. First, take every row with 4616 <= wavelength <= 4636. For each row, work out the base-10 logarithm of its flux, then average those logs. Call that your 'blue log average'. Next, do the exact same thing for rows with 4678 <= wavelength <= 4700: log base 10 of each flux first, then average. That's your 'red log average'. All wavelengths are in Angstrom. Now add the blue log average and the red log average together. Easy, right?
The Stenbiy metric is 1.72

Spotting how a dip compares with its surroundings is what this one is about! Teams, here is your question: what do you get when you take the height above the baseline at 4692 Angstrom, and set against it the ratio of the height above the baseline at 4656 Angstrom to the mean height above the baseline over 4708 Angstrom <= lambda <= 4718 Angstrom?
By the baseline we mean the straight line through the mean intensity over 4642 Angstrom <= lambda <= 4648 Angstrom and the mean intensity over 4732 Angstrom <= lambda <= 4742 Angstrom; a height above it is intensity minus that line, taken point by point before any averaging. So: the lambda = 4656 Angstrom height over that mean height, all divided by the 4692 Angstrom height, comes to 0.0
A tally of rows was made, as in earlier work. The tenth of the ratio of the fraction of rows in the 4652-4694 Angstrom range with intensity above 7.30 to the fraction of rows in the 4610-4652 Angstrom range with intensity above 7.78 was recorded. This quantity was 0.2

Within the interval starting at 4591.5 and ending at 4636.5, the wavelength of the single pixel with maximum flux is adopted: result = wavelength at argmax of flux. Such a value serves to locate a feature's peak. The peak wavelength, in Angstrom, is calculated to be 4614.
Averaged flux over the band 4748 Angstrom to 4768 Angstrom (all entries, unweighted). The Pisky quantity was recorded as 7.78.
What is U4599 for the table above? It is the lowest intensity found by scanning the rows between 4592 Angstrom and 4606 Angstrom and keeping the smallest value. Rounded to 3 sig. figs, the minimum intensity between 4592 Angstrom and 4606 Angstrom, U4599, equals 6.33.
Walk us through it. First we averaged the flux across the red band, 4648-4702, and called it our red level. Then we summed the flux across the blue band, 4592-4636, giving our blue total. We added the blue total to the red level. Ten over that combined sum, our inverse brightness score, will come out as 0.08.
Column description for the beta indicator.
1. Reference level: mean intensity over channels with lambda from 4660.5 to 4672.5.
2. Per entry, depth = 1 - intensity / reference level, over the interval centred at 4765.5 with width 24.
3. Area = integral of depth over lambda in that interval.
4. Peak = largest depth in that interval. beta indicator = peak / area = -0.10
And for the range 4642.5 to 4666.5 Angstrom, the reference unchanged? 0.16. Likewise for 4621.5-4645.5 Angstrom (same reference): 0.15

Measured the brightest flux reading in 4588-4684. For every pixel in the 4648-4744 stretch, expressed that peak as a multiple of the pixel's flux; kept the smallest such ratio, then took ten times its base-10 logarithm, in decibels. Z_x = -0.24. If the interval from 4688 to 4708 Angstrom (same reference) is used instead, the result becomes 0.37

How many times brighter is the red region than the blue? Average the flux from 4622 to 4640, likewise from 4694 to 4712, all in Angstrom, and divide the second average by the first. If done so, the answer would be 1.00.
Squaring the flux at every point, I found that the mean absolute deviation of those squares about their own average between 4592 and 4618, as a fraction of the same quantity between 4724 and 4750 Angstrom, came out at 1.06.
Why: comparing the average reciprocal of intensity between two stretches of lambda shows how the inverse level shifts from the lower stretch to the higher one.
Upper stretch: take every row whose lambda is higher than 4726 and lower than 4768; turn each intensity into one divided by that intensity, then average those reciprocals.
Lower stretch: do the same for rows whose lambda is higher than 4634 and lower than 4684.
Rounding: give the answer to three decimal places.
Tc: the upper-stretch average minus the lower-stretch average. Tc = -0.012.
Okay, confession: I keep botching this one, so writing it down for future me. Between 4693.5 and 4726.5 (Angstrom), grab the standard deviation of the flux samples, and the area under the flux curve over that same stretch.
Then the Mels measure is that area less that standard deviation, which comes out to 252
